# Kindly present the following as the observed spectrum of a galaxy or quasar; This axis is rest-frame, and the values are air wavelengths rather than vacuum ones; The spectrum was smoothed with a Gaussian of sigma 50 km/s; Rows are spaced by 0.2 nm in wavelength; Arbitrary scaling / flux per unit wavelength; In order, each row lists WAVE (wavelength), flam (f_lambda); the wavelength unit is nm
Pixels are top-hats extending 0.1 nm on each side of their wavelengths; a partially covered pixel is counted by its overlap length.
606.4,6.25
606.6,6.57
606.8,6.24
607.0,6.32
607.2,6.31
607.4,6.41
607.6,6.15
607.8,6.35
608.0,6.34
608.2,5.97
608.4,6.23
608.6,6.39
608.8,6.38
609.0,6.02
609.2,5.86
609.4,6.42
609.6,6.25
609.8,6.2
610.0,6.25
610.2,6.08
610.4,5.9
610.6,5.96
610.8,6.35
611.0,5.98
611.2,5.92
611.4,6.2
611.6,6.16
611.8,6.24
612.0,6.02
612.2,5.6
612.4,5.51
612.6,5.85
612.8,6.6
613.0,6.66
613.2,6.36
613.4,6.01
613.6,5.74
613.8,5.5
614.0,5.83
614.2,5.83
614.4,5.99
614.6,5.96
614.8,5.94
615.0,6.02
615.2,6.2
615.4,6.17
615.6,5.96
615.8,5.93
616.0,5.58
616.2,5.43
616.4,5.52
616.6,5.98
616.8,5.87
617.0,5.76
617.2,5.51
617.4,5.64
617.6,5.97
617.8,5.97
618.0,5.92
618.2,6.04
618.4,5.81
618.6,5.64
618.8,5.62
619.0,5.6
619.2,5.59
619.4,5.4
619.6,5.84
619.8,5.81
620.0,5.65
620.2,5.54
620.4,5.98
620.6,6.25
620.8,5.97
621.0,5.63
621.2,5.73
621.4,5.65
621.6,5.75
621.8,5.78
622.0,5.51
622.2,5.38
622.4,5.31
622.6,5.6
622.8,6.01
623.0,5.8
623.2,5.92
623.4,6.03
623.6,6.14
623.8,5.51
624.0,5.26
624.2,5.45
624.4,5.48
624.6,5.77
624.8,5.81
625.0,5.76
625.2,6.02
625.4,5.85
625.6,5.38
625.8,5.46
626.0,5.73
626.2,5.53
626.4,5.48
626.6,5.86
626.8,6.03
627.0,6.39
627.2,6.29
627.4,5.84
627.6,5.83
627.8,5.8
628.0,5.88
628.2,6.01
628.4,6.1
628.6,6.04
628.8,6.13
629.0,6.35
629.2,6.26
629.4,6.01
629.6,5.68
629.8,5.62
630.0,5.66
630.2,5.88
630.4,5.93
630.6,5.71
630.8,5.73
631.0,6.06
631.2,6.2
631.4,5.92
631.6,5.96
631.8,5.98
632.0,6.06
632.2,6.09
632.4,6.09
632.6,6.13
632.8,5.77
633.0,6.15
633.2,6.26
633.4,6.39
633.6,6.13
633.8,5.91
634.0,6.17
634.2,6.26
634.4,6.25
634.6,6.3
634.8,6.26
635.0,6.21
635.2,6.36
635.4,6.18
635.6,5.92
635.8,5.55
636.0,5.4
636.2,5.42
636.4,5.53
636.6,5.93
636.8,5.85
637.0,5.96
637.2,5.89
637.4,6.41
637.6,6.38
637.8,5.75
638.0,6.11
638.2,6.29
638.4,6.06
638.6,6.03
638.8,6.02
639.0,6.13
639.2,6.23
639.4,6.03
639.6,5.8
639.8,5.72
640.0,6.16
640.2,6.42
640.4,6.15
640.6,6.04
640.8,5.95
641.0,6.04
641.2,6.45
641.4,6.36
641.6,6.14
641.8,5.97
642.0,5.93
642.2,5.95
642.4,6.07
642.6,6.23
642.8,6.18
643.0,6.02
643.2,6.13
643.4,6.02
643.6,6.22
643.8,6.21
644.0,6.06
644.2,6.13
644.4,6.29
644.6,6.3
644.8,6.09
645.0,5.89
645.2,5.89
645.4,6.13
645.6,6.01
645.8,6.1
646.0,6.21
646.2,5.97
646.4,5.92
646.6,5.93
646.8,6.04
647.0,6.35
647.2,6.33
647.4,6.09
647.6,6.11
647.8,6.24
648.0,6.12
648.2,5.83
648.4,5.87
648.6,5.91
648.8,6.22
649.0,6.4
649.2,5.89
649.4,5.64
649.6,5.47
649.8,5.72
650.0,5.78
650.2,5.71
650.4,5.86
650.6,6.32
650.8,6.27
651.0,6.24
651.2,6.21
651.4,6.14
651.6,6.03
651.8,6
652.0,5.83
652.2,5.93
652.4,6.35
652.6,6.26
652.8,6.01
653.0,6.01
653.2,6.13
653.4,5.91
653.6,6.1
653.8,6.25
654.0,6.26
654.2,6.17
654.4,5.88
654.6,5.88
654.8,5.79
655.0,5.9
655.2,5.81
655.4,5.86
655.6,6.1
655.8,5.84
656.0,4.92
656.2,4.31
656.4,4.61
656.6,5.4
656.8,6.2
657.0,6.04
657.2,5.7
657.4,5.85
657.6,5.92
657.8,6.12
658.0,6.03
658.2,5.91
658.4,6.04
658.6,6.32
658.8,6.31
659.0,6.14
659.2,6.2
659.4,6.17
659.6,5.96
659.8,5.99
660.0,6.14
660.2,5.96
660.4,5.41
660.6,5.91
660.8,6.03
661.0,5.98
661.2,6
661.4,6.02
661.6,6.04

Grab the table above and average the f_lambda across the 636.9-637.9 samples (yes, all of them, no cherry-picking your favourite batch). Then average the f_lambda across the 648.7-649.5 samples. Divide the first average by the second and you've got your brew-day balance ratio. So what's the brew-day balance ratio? 1.01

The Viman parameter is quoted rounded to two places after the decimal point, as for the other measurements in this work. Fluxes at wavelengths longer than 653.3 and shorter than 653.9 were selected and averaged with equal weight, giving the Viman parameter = 6.09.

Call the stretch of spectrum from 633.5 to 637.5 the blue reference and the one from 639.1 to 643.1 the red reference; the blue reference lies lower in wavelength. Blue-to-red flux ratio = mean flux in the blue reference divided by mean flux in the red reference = 0.98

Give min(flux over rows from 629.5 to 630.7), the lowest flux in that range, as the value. 5.62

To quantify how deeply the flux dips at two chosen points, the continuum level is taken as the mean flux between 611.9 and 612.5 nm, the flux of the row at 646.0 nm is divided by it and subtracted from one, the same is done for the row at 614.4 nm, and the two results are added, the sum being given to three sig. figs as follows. -0.137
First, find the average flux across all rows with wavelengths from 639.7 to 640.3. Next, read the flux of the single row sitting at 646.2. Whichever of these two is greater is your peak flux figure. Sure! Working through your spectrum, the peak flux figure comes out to 6.10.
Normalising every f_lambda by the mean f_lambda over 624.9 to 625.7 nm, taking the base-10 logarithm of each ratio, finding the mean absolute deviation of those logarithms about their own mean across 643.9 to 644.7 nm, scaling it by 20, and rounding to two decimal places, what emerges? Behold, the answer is 0.14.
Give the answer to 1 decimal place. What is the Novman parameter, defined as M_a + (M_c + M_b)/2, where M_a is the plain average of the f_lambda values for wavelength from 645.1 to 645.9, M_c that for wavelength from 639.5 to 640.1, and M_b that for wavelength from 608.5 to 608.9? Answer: 12.2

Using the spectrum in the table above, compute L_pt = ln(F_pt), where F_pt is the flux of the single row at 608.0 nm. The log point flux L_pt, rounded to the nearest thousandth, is 1.847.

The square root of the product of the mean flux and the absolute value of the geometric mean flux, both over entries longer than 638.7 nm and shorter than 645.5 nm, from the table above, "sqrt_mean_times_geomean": 6.10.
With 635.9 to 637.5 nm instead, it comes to 5.79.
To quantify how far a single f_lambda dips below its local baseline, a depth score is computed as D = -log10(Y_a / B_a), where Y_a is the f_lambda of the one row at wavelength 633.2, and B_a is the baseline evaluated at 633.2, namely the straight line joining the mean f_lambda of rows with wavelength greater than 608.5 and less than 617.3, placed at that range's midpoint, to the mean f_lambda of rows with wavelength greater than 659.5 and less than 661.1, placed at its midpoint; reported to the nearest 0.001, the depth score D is -0.021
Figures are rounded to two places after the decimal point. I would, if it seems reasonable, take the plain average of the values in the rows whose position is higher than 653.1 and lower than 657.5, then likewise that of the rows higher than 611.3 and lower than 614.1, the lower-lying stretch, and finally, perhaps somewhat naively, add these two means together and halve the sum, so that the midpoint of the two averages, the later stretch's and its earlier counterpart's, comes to 5.89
